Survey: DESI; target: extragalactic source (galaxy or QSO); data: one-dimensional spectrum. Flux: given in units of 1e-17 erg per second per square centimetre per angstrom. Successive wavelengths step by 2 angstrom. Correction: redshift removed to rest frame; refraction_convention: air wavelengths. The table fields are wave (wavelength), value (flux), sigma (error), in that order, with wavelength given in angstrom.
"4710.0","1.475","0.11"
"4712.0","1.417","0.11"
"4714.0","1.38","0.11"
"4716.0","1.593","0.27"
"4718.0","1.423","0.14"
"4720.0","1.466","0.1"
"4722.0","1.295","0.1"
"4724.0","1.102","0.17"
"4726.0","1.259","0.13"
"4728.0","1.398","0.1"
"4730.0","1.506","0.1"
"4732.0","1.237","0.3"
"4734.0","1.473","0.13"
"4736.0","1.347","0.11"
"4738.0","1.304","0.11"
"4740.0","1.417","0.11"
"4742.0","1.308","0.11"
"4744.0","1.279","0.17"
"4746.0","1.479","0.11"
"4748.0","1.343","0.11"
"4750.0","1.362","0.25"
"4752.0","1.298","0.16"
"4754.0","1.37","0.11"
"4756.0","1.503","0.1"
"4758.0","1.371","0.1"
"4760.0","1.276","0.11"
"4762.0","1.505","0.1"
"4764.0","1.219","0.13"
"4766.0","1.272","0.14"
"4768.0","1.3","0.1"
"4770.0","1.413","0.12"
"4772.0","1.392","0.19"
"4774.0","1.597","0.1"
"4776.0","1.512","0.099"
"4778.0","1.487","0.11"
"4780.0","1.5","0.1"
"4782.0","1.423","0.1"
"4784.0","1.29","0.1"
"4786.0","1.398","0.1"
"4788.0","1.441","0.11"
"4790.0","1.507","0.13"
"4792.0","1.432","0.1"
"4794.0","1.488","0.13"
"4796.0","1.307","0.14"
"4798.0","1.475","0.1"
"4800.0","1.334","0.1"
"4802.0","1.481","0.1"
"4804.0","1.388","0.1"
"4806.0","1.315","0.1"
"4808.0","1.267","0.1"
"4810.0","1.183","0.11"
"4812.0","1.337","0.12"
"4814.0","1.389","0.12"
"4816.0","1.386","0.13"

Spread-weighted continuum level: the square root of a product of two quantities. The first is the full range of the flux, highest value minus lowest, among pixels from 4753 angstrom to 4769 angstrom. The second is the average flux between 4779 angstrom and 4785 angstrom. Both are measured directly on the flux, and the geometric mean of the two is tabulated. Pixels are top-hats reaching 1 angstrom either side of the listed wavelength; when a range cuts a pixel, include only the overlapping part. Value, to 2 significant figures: 0.63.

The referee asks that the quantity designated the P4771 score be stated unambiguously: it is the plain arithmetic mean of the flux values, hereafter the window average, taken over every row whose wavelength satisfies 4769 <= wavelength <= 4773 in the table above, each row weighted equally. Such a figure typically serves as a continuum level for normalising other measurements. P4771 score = 1.40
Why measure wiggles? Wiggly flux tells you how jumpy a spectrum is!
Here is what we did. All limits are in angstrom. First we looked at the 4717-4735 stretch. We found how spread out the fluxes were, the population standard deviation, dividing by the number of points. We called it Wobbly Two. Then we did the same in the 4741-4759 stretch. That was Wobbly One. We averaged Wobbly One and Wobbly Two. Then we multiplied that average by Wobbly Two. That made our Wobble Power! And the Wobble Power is 0.013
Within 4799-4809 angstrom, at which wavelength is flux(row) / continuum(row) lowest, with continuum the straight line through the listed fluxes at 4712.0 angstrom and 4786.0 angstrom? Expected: 4808.0 angstrom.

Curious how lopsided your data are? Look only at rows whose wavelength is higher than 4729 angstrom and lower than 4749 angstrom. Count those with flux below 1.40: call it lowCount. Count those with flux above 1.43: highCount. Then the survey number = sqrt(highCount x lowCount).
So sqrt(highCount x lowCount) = 4.24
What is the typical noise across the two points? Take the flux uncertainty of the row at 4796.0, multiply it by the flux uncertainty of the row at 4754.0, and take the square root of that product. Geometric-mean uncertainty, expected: 0.124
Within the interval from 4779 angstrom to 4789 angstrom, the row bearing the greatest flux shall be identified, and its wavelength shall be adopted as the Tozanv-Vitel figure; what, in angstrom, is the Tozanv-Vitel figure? 4780.0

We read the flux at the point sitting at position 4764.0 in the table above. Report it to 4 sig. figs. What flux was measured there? 1.219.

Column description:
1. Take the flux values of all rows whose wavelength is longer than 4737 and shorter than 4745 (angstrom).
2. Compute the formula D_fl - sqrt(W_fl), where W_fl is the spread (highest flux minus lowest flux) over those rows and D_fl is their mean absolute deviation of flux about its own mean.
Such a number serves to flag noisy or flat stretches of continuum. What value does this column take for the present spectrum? -0.33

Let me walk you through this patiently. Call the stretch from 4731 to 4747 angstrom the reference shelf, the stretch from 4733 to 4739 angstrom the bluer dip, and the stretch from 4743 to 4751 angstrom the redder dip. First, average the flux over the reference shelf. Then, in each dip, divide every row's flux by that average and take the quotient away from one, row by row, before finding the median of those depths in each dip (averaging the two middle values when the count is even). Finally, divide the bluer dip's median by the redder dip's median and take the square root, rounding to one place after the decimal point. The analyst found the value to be 1.7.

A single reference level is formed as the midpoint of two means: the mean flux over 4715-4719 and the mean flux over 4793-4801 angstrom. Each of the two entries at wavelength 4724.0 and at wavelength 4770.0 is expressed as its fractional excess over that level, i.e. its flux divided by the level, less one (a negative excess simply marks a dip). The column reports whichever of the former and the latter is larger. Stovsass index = -0.029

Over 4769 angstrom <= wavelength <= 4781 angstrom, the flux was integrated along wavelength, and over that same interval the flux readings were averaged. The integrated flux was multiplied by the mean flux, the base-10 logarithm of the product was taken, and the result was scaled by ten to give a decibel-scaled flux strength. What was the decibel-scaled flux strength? 14.2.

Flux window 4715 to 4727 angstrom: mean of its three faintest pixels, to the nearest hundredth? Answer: 1.22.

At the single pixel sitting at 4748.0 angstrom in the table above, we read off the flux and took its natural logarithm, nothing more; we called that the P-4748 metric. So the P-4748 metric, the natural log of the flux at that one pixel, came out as 0.295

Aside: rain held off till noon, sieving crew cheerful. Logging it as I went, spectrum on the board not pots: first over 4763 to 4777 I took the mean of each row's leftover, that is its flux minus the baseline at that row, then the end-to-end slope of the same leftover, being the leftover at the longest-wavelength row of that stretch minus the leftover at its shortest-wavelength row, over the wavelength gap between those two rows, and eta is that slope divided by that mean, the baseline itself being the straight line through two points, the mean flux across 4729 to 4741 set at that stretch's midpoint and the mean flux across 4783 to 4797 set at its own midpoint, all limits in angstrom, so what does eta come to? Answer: -1.9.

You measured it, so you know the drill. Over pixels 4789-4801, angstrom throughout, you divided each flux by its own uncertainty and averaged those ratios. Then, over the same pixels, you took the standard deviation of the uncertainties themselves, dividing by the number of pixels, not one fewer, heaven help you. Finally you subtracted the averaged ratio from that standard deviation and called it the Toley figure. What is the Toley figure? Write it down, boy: -12.4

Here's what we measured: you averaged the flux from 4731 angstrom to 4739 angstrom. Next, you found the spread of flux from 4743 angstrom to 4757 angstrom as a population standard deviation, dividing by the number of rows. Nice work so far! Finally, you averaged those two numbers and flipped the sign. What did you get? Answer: -0.71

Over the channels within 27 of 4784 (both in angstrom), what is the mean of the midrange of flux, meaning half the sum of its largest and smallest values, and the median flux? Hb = 1.394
